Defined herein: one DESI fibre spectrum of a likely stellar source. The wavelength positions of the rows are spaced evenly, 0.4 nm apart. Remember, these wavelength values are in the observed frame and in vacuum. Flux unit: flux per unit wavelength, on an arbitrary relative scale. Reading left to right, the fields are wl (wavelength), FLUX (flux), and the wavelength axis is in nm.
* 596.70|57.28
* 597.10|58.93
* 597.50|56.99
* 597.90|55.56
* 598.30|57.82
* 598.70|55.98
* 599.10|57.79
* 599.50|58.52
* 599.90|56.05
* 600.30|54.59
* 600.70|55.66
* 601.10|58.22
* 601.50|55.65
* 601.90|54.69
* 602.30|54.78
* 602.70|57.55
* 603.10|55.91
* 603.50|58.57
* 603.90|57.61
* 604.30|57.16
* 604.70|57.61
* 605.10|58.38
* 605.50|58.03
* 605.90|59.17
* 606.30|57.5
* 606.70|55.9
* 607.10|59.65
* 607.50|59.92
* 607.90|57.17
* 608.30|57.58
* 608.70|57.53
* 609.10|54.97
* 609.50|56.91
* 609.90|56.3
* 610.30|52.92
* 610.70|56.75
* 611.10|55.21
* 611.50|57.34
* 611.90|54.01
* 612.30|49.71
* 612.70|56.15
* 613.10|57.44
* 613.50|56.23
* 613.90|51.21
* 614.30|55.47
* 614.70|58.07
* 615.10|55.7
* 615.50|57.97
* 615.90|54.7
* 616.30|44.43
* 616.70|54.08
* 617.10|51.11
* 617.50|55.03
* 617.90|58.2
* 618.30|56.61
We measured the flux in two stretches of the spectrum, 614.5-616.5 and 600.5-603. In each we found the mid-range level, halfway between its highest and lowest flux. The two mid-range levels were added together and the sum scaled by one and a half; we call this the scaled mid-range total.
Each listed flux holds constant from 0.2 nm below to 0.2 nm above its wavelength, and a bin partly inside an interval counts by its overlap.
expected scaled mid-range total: 161.6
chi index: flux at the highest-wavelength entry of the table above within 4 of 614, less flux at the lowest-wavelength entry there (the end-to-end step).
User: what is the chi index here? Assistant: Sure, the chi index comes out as 5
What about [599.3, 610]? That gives -2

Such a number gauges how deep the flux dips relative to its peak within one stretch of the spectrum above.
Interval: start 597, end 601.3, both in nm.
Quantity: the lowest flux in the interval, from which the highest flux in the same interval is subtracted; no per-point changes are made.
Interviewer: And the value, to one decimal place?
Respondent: -4.3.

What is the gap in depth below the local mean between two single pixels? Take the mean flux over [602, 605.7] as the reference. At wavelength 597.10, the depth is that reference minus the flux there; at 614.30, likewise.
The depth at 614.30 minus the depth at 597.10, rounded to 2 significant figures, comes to 3.5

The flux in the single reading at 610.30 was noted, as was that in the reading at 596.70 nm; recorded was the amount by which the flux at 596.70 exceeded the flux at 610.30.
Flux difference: 4.4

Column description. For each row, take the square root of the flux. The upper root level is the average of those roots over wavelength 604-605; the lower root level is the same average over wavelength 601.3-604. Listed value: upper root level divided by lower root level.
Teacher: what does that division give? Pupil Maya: 1.01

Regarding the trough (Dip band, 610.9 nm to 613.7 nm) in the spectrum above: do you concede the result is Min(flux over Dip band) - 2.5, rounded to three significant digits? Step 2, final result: 47.2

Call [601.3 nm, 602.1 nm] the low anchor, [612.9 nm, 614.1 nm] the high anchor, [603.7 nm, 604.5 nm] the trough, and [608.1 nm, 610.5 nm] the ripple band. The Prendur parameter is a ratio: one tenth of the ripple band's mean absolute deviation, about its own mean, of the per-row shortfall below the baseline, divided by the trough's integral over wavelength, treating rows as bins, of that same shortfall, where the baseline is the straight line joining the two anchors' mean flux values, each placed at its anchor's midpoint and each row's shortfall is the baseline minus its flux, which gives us -0.077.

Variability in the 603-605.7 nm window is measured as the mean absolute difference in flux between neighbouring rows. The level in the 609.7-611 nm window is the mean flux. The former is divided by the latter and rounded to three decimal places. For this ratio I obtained 0.017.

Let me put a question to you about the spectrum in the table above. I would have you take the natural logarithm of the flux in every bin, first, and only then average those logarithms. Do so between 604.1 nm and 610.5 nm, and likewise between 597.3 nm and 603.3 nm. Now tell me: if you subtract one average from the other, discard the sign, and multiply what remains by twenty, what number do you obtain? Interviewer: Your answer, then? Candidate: 0.32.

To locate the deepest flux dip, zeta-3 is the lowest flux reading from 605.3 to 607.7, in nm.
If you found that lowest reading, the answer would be 55.9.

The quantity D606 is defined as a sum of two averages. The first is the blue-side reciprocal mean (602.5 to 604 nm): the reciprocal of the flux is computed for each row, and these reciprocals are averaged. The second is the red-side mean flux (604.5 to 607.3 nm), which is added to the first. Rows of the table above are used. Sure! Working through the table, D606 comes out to 58.1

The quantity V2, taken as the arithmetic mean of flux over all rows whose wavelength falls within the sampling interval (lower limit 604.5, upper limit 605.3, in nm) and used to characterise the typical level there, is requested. 58.0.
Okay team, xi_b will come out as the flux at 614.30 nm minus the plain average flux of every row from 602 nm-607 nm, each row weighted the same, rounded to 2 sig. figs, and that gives -1.9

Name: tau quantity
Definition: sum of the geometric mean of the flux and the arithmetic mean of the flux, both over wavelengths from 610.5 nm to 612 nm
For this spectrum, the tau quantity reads 112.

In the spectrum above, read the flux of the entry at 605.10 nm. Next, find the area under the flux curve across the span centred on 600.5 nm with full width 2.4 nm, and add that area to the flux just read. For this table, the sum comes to 194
